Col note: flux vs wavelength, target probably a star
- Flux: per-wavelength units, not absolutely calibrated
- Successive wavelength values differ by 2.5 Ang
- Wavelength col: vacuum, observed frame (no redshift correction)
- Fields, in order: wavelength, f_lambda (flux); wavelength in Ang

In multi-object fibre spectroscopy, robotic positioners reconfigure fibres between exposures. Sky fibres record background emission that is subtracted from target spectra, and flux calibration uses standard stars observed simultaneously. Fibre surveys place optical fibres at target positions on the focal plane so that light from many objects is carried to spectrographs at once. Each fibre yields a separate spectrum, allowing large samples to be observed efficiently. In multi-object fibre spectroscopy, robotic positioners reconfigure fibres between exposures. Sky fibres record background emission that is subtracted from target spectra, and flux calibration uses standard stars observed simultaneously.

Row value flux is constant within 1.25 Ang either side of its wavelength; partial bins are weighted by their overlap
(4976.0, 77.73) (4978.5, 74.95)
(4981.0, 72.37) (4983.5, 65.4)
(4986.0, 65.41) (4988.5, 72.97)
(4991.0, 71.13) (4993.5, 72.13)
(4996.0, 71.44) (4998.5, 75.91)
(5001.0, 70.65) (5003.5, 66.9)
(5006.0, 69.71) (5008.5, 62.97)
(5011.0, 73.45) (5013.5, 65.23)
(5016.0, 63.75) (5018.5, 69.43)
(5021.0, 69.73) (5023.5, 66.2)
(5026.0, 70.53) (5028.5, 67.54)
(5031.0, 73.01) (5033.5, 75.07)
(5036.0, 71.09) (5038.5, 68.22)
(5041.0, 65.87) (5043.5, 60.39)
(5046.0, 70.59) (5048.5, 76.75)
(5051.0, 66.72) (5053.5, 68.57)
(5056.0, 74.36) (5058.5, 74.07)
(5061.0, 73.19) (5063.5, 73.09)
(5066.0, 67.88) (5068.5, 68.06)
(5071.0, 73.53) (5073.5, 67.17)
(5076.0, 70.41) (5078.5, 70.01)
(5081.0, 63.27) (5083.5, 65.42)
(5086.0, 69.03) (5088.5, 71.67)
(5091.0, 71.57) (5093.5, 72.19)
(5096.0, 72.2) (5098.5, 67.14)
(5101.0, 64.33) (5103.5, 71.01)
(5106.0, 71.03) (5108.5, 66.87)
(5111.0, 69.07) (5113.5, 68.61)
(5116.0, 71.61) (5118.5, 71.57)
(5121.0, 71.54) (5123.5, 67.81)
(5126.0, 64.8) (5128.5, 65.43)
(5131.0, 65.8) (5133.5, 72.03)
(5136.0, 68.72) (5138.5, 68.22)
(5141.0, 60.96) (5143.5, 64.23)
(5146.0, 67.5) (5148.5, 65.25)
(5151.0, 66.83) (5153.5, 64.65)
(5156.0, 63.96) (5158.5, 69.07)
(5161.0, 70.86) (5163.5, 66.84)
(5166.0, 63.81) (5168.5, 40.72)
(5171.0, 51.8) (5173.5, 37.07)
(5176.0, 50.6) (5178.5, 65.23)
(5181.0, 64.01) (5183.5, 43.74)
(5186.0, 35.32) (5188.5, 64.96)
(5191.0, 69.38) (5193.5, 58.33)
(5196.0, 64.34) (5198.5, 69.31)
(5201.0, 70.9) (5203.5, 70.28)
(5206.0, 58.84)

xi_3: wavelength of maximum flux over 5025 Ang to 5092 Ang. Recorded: 5048.5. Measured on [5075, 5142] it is 5096.0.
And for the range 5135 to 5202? 5201.0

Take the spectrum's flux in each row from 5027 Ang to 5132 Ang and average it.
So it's 69.5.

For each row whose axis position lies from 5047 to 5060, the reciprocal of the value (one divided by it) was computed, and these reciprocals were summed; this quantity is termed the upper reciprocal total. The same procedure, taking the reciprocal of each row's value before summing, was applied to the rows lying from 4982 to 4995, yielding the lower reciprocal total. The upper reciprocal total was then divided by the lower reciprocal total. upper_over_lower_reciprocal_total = 0.96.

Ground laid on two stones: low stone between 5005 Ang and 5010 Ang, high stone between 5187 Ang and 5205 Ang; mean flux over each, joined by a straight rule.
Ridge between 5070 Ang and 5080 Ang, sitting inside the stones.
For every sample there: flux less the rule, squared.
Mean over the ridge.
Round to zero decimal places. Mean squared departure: 19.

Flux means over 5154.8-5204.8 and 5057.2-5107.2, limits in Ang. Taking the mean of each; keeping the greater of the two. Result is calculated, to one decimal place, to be 69.8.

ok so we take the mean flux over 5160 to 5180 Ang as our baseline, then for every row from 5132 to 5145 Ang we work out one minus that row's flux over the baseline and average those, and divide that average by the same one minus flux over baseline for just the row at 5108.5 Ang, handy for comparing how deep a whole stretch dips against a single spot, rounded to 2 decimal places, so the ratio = 1.00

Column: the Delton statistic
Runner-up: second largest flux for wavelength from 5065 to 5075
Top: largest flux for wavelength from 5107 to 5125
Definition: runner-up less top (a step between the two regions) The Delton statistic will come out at -4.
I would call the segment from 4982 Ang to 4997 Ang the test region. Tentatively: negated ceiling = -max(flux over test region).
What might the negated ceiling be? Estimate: -73.0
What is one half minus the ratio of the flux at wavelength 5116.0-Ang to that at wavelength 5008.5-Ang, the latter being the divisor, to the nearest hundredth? -0.64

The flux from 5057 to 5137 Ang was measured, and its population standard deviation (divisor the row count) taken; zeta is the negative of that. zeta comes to -2.9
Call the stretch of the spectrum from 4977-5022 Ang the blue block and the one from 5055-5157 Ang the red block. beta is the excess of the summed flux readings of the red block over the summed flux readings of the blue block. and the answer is 1563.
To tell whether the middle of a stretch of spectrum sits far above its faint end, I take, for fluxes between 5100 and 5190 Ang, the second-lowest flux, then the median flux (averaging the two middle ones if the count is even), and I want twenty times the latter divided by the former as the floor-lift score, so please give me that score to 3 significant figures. 35.4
